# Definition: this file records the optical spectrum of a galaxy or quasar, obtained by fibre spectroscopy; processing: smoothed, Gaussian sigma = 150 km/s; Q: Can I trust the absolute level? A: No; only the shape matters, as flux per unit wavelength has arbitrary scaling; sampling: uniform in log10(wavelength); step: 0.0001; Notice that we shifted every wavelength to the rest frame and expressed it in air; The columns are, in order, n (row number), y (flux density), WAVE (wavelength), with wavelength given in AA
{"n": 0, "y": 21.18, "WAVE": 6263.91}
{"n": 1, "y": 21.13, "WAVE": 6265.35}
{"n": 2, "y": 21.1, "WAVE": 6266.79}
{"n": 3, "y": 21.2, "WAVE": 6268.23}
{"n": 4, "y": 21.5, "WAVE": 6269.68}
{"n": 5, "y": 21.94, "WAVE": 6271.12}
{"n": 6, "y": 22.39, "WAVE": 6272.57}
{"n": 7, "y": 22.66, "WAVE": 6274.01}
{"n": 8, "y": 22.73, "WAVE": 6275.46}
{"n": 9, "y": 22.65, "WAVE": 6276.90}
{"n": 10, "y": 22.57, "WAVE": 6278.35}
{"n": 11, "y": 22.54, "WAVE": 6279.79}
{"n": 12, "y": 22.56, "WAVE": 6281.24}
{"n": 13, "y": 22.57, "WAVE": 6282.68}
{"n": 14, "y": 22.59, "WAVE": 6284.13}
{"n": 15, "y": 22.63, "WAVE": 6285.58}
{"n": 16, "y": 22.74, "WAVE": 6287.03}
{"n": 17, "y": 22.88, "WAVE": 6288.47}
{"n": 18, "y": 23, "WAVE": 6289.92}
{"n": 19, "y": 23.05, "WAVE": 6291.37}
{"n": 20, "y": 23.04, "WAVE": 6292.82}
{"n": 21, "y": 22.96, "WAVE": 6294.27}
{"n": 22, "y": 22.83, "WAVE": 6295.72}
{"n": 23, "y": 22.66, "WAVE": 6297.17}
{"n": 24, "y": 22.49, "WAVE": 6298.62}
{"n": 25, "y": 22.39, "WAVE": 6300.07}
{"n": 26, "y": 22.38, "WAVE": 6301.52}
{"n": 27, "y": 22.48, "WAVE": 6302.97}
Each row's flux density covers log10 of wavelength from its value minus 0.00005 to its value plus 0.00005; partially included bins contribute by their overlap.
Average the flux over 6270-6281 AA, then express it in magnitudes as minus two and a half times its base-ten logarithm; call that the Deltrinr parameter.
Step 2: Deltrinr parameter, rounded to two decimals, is -3.38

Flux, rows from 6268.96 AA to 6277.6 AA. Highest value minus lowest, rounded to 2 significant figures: 1.2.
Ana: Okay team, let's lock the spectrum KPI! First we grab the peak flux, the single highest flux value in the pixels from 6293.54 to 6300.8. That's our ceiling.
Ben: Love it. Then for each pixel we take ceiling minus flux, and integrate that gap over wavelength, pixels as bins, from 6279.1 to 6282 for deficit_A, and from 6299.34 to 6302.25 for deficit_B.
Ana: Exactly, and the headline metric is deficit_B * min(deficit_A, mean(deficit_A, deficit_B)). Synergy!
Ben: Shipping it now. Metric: 2.0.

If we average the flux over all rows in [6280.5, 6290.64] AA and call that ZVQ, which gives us 22.7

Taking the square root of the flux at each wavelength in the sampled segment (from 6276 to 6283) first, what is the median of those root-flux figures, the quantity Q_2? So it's 4.75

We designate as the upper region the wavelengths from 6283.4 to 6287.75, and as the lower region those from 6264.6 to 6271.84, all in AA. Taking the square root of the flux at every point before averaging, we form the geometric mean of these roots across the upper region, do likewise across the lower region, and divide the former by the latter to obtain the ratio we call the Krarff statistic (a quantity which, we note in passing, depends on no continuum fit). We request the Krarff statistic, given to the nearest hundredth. 1.03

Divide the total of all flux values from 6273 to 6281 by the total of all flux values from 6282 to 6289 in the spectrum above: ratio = 1.00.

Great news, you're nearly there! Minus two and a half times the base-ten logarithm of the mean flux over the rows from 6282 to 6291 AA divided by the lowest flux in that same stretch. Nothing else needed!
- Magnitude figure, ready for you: -0.008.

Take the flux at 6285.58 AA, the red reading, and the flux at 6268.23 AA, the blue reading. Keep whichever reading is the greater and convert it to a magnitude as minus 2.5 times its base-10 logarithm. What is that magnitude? -3.39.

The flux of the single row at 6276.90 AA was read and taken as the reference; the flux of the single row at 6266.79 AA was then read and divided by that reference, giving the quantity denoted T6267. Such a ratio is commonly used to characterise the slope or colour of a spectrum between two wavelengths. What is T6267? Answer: 0.932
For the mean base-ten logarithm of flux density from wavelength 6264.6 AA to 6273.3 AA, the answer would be 1.33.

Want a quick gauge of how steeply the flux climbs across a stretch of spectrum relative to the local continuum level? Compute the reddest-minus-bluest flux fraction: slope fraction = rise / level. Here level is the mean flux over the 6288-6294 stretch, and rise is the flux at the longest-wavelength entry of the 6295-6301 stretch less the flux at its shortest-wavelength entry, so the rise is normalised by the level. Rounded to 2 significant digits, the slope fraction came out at -0.019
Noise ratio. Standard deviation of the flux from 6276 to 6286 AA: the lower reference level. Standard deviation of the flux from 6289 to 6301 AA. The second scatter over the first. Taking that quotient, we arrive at 6.6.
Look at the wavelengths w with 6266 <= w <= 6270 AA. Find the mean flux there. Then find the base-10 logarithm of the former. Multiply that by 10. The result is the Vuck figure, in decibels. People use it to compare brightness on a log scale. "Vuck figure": 13.3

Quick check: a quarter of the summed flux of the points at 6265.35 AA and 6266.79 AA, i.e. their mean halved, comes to 10.56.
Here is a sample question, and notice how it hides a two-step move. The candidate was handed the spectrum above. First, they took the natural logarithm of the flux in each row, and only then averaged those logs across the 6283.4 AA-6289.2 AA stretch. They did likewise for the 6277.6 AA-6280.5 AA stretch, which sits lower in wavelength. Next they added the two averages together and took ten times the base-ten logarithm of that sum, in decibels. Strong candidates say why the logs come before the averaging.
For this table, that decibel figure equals 7.95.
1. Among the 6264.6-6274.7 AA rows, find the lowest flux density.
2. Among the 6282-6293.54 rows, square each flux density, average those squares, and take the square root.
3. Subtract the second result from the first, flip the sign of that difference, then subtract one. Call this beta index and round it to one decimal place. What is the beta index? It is 0.7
